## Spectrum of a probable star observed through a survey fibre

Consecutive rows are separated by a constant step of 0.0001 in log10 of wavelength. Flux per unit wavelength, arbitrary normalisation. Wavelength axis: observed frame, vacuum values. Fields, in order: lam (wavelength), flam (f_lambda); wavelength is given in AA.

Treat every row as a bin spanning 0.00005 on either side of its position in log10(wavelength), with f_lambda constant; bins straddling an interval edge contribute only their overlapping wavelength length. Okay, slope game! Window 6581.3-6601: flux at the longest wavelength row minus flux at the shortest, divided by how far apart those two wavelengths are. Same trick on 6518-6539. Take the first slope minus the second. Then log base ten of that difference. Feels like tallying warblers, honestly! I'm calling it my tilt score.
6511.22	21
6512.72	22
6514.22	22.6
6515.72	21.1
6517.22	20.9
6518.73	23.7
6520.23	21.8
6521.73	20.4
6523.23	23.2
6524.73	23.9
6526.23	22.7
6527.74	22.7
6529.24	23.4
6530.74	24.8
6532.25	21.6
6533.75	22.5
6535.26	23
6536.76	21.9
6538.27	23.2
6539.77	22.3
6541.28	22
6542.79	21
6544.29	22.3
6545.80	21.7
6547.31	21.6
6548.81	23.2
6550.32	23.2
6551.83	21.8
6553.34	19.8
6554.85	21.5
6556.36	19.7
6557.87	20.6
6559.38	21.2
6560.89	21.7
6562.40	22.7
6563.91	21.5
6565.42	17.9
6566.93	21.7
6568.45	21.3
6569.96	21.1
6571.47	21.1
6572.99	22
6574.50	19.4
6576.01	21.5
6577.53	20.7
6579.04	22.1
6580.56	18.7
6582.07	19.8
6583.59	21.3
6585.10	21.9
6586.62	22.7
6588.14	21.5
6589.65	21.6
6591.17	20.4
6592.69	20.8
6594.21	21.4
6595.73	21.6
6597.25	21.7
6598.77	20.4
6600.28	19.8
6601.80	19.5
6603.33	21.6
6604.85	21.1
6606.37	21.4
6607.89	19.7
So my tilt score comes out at -1.6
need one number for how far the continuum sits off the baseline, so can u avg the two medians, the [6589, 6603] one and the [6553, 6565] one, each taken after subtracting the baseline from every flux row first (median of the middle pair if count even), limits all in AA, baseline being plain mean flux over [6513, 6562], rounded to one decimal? -1.0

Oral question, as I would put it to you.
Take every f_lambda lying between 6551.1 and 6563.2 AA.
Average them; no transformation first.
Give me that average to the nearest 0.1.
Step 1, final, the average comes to 21.1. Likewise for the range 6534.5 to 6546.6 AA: 22.2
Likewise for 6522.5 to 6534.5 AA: 23.1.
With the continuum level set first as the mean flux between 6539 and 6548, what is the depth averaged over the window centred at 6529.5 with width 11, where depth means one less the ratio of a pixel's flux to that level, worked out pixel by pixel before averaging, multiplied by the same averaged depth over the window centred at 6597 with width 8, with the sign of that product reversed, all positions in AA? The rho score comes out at 0.0022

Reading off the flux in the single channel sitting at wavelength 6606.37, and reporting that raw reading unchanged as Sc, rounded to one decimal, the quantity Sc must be 21.4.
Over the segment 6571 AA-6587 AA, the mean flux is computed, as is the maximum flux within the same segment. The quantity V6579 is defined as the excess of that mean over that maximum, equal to -1.7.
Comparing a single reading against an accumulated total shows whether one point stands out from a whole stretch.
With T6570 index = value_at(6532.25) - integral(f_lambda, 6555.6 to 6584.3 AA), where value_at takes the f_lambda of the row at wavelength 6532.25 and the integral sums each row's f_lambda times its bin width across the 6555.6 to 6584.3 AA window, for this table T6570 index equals -577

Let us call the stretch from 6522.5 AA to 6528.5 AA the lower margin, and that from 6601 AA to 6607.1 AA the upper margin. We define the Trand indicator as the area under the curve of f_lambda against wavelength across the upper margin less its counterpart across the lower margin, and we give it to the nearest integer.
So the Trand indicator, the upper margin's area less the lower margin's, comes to -12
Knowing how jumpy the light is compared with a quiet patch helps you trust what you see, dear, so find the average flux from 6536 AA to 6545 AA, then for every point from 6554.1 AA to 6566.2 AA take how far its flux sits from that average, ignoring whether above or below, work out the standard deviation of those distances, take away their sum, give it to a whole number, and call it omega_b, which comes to -10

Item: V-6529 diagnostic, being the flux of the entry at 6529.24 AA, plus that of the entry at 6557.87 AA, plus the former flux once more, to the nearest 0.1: 67.4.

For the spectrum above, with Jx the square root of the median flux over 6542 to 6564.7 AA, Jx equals 4.65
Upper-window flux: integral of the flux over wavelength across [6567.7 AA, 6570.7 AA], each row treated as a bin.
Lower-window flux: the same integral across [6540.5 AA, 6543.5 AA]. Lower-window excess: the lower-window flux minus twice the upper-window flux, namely -63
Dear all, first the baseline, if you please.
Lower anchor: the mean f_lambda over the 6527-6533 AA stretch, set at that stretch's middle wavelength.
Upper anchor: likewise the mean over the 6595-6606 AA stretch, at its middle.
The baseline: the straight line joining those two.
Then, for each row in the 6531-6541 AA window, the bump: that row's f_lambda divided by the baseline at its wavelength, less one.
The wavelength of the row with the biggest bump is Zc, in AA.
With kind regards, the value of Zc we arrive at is 6538.27 AA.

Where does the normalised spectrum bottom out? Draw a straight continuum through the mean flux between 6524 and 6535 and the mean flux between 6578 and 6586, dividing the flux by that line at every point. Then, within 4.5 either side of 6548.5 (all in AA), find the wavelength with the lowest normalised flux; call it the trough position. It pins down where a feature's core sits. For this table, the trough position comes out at 6547.31 AA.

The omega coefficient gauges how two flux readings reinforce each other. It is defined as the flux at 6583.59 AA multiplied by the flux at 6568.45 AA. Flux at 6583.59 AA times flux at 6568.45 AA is 454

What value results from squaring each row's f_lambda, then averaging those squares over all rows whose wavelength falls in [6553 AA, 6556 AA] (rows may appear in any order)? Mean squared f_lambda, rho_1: 427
